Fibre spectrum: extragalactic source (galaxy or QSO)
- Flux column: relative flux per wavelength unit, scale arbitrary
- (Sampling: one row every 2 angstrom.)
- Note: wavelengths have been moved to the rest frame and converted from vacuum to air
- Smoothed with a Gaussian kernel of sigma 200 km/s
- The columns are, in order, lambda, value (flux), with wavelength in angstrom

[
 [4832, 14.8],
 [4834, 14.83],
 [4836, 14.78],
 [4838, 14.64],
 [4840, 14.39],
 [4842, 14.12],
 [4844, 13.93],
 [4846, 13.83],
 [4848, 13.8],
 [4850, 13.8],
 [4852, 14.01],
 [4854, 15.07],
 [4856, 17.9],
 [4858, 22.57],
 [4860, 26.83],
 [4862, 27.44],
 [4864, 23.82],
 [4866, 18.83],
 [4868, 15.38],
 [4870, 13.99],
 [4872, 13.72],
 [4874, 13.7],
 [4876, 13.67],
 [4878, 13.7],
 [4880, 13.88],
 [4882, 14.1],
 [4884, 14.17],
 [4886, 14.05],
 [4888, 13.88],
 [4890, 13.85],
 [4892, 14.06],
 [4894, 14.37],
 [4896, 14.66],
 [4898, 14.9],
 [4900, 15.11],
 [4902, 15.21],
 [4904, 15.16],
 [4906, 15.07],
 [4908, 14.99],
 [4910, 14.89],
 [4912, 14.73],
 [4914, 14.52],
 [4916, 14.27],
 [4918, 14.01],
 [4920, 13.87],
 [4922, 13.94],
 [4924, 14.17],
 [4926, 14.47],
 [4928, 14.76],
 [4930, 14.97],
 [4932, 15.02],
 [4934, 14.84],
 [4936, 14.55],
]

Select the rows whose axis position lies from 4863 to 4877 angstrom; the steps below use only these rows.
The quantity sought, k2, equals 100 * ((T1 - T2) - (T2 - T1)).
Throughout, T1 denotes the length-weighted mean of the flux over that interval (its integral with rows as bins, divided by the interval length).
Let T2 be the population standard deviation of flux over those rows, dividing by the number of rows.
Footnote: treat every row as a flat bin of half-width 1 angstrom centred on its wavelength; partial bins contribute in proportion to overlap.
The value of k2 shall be 2517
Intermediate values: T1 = 16.2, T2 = 3.57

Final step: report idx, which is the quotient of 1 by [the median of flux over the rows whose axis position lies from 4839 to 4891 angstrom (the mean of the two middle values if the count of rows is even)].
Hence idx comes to 0.0713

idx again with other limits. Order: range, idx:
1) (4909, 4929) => 0.0696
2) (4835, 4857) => 0.0708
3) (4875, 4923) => 0.0703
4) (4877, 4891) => 0.0720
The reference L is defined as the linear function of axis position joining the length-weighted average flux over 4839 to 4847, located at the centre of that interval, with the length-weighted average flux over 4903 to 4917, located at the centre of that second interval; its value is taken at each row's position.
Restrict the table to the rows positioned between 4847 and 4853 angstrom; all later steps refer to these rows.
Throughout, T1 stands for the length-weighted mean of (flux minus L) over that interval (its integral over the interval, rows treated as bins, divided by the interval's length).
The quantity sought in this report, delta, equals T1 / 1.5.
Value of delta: -0.18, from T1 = -0.3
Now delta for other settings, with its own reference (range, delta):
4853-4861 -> 4.25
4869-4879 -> -0.43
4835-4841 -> 0.39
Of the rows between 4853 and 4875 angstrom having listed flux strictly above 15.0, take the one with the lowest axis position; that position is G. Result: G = 4854 angstrom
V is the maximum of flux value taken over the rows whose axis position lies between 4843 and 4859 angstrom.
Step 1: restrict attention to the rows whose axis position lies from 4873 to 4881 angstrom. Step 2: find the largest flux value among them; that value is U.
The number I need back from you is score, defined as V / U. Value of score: 1.6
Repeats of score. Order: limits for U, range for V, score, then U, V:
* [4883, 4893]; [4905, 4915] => 1.1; 14.17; 15.07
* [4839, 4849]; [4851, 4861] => 1.9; 14.39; 26.83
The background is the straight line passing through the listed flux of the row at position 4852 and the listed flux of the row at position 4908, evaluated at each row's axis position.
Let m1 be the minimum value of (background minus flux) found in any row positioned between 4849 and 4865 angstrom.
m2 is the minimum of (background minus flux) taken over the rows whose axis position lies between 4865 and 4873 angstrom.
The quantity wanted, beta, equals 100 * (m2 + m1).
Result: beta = -1783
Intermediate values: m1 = -13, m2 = -5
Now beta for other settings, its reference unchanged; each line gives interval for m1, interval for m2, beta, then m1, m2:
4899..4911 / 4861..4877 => -1358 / 0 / -13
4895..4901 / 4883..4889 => 14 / 0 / 0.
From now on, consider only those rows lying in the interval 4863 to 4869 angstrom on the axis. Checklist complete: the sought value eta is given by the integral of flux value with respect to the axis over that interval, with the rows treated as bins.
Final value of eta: 116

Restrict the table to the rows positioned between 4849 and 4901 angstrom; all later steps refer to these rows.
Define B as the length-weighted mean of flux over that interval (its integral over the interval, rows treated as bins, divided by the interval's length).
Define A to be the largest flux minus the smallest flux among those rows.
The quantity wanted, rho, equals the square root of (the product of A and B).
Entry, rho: 14.9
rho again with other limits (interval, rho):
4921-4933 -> 4.0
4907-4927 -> 4.0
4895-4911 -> 2.9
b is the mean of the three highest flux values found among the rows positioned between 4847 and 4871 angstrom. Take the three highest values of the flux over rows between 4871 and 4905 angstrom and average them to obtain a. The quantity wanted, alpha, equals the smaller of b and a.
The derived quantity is 15.2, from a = 15.2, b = 26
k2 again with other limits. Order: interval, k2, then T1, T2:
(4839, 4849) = 2759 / 14.0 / 0.22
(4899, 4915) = 2948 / 15.0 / 0.22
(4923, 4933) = 2872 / 14.7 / 0.32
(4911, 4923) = 2782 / 14.2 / 0.32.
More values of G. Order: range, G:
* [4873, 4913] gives 4900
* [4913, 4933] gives 4932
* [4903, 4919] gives 4904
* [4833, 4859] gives 4854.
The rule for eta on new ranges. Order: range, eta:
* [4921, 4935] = 204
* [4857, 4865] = 201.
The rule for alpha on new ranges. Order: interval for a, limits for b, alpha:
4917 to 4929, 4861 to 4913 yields 14.5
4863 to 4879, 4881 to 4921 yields 15.2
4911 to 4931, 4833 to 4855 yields 14.8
